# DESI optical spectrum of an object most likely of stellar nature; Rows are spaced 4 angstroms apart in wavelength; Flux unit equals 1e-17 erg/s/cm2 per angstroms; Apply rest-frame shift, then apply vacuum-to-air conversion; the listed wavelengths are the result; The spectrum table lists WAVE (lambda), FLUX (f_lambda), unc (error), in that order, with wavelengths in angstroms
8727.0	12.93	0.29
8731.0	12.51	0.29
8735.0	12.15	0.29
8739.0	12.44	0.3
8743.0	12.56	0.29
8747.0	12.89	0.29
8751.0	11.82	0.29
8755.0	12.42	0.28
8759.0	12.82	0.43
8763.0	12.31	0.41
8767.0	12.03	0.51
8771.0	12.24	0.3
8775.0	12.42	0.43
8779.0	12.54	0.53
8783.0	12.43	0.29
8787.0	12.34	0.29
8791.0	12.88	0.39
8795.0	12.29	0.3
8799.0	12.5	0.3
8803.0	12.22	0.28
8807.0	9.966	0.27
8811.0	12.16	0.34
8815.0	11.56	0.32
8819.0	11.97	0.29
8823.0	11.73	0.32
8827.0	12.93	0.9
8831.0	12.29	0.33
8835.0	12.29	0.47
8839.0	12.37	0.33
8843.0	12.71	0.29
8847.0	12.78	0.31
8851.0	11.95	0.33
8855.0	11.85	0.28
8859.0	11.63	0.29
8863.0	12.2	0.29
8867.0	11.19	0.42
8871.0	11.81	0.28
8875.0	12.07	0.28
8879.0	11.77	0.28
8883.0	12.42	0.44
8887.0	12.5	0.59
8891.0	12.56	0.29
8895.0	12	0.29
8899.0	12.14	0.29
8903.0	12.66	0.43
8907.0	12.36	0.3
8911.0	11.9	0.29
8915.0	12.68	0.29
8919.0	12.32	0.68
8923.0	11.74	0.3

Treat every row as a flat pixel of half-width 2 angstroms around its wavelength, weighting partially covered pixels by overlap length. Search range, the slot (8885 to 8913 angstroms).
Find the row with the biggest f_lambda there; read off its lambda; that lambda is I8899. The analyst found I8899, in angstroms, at 8903.0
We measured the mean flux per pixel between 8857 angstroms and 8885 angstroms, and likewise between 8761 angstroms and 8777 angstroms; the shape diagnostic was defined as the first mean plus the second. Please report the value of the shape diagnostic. 24.1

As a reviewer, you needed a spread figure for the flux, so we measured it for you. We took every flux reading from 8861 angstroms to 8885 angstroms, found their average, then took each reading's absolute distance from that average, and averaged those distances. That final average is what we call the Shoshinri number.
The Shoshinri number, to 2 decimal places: 0.32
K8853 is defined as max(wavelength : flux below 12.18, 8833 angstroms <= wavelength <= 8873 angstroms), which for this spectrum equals 8871.0 angstroms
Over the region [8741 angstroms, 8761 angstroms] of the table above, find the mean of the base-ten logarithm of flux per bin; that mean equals 1.10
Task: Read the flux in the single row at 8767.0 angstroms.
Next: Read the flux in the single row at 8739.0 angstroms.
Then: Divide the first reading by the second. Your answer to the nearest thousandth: 0.967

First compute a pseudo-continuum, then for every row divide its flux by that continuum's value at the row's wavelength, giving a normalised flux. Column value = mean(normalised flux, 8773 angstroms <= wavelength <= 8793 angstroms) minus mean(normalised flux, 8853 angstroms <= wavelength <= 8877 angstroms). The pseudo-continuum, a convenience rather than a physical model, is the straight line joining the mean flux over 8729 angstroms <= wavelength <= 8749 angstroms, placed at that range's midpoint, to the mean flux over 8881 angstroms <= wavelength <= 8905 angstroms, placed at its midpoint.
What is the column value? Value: 0.05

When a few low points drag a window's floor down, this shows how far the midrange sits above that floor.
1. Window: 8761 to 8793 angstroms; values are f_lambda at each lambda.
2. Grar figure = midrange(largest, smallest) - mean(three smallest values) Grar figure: 0.26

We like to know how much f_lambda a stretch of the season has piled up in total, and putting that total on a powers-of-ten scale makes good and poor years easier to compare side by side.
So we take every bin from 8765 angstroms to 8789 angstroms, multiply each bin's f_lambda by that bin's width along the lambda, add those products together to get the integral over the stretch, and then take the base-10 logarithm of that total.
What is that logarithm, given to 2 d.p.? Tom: 2.47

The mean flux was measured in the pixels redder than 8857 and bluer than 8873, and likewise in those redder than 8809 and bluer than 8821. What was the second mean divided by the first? 1.02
